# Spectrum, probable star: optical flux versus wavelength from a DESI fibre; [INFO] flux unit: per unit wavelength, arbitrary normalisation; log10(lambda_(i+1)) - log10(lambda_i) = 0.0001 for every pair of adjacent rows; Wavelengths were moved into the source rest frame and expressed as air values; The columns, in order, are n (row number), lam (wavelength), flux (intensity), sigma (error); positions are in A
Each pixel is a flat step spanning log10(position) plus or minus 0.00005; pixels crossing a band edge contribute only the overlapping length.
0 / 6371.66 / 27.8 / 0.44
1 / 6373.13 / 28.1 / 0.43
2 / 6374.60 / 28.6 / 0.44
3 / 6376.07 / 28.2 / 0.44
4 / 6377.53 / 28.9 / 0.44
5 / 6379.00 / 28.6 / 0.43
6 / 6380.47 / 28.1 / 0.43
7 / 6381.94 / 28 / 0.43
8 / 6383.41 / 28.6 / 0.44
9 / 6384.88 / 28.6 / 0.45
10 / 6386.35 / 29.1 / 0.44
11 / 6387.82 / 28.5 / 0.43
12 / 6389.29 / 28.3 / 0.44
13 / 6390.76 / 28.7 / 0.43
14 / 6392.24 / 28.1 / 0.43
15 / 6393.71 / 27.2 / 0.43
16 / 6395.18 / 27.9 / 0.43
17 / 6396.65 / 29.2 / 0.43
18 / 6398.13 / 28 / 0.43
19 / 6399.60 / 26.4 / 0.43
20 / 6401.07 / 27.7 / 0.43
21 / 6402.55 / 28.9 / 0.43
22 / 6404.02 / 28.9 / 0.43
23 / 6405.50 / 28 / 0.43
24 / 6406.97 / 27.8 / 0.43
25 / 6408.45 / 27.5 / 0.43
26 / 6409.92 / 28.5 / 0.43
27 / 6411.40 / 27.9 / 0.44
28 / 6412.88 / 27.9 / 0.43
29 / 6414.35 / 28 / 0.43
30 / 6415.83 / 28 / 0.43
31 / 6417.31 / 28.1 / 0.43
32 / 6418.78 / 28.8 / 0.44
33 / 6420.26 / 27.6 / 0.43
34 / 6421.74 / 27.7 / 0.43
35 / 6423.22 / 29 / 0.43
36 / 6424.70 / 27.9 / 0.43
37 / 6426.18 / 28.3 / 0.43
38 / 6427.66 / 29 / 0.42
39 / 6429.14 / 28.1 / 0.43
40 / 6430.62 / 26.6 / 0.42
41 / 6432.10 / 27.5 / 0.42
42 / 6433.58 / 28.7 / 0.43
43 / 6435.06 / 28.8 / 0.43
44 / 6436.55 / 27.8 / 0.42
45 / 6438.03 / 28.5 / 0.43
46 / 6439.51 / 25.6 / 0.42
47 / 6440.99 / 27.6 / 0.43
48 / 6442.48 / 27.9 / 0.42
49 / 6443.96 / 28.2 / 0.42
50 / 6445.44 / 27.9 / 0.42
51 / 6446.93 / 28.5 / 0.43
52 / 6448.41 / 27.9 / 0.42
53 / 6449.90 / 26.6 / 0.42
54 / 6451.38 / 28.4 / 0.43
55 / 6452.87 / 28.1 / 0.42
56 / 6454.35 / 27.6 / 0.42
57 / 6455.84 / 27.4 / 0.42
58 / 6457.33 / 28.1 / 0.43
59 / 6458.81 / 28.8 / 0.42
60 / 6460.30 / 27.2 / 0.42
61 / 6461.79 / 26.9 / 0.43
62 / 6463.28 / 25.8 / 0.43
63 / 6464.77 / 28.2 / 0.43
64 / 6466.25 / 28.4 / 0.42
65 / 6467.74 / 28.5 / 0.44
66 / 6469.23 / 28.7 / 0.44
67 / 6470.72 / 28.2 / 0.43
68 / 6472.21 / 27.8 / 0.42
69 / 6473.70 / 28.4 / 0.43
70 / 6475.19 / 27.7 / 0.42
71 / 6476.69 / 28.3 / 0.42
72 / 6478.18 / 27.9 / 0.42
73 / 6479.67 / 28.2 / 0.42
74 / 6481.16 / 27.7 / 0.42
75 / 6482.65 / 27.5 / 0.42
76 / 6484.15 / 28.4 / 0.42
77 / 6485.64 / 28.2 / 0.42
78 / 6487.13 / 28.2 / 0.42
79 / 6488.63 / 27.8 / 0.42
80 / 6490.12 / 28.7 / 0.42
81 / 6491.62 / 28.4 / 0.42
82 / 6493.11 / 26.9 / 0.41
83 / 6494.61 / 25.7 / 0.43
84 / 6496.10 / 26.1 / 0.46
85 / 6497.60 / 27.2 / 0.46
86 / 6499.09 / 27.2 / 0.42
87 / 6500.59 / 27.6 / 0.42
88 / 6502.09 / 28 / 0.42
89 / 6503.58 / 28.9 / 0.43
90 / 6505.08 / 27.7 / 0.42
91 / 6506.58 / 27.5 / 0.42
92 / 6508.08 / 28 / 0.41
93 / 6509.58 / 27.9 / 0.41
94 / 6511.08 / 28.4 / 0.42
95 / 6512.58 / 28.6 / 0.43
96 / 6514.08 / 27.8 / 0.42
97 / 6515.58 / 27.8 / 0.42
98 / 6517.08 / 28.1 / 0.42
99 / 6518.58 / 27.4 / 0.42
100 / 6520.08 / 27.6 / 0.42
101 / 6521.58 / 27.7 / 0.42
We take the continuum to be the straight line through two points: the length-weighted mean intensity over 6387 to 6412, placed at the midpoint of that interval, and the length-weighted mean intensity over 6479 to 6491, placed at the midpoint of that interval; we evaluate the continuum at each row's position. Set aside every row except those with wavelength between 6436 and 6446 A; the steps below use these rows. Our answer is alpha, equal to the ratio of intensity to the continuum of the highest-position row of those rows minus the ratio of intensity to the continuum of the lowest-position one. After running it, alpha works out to 0.004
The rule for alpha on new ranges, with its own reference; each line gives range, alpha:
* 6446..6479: -0.021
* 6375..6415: -0.007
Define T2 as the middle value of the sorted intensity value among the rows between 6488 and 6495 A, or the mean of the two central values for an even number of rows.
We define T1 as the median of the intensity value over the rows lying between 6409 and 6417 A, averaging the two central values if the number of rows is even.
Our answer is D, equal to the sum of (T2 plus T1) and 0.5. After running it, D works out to 56.3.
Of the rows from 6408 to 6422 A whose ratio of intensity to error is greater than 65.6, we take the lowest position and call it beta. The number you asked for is 6409.92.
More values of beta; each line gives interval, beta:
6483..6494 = 6484.15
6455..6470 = 6458.81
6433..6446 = 6433.58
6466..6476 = 6466.25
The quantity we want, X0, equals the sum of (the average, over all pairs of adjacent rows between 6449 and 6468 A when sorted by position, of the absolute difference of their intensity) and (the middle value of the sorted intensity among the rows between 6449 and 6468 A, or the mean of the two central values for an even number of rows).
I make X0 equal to 28.9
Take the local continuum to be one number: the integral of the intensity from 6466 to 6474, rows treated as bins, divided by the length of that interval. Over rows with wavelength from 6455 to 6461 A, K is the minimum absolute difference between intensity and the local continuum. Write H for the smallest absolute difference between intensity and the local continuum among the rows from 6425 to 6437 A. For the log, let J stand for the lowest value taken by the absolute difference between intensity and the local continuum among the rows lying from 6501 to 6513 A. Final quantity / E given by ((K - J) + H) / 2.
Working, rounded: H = 0.02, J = 0.08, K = 0.221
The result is 0.08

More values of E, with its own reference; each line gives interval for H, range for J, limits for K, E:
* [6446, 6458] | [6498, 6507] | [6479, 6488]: -0.08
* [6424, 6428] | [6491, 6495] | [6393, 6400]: 0.13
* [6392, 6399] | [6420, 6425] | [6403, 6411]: -0.01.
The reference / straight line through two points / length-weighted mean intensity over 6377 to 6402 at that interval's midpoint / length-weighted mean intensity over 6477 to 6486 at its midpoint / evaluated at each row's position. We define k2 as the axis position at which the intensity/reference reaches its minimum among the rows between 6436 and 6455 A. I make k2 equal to 6439.51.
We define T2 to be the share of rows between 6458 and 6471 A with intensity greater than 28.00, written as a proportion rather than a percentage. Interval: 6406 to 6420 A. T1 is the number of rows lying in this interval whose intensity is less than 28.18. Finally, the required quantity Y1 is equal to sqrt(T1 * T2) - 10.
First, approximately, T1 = 7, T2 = 0.67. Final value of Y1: -7.84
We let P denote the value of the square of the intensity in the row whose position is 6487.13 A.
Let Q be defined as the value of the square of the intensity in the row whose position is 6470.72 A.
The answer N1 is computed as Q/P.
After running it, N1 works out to 1.00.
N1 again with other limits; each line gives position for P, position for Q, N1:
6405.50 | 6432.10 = 0.96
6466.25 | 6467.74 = 1.01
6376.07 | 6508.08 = 0.99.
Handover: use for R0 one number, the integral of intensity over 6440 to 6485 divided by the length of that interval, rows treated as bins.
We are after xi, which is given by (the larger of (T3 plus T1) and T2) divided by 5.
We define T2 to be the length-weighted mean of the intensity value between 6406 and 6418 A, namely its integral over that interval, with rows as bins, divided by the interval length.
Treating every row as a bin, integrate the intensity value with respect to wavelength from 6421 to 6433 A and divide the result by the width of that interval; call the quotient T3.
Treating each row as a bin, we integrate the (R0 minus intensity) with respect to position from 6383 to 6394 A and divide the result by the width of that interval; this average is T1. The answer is 5.59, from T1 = -0.55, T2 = 28.0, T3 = 28.02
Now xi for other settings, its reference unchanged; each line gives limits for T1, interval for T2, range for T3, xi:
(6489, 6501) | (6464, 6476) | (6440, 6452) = 5.70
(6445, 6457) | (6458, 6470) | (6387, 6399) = 5.66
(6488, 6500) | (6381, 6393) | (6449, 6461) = 5.69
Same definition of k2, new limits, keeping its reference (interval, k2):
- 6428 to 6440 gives 6439.51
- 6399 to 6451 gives 6439.51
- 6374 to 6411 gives 6399.60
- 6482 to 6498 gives 6494.61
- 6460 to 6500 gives 6494.61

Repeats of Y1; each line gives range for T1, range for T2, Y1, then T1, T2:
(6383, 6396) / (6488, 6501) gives -9.18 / 3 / 0.22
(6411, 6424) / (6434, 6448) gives -8.24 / 7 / 0.44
